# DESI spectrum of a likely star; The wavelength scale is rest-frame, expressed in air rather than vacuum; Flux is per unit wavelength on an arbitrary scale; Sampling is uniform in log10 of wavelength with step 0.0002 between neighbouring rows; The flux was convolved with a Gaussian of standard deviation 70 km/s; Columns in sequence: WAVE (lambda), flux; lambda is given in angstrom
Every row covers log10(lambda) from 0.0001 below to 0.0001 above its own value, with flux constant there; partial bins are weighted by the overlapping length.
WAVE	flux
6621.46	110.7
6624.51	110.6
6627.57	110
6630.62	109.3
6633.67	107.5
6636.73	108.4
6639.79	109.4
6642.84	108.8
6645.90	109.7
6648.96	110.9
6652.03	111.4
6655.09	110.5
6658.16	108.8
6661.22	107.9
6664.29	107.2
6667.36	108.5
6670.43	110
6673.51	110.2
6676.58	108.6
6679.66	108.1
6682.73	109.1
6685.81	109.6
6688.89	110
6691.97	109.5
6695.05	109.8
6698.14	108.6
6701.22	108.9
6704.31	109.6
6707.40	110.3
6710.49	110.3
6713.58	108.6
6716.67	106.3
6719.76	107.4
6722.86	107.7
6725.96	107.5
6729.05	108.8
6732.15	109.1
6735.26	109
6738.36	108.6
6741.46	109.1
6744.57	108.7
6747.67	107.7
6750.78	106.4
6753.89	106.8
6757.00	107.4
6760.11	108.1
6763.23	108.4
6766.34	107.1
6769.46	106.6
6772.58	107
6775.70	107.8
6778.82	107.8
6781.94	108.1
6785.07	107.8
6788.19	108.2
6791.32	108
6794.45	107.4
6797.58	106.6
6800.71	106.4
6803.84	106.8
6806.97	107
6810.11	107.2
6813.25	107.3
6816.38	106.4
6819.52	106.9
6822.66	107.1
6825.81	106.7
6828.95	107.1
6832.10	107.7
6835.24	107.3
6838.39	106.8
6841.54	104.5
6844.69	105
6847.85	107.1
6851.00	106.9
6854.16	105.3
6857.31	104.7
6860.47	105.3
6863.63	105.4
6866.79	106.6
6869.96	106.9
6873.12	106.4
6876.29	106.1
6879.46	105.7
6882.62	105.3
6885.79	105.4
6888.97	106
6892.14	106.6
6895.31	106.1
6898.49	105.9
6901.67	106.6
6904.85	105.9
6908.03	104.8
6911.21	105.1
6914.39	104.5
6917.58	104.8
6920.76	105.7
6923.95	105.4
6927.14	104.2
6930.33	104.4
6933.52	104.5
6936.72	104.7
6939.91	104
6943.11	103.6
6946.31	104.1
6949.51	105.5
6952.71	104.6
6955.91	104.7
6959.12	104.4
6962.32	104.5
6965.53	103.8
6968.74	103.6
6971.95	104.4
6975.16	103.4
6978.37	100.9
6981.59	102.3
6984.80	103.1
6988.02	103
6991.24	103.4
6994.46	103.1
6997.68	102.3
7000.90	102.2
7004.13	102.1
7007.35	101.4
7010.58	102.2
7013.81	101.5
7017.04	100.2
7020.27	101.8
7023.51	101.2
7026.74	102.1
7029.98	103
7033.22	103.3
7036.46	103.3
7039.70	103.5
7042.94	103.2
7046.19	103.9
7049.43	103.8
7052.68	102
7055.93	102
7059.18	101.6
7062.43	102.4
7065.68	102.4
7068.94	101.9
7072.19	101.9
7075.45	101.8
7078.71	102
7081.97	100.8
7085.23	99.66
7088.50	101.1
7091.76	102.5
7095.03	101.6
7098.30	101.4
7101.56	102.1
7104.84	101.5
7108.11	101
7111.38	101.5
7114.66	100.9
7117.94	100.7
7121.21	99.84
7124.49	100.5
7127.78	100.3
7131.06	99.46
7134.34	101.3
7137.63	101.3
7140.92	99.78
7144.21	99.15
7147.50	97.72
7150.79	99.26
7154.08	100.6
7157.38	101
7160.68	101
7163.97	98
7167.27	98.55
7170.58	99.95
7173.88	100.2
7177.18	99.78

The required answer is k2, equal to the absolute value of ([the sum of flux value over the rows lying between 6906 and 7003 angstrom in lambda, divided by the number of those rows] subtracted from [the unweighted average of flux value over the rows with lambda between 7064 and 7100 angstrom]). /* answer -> 2.4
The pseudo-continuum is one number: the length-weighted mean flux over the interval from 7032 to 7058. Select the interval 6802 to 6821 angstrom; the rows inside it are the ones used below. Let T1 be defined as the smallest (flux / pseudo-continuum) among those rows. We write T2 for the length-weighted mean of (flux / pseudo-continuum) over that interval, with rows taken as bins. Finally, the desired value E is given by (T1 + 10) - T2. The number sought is 9.99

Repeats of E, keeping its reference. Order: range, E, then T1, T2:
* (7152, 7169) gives 9.98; 0.95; 0.97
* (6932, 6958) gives 9.99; 1.00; 1.01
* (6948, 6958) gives 10.00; 1.01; 1.02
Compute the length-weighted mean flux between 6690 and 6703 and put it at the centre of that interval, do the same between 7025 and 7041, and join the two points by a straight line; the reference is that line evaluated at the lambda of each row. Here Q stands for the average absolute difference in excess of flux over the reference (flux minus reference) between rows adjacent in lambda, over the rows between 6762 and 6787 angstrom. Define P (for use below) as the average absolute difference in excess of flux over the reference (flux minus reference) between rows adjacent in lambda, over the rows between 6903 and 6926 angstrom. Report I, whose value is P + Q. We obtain 1.11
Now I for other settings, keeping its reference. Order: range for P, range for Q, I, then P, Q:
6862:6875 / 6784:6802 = 1.09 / 0.69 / 0.4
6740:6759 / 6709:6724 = 2.08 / 0.73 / 1.4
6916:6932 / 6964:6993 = 1.55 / 0.65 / 0.9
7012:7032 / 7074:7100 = 1.99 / 1.07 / 0.9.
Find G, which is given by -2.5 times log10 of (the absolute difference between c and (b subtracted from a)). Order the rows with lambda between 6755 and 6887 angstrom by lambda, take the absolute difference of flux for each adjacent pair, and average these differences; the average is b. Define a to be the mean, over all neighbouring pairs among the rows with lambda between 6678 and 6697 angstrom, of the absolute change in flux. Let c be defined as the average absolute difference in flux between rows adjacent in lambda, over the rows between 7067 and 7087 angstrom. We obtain 0.7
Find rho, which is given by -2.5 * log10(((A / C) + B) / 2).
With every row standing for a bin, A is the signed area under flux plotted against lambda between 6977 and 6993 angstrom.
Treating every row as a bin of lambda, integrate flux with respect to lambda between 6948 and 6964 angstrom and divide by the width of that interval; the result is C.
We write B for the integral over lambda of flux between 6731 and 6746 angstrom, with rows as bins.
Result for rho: -7.29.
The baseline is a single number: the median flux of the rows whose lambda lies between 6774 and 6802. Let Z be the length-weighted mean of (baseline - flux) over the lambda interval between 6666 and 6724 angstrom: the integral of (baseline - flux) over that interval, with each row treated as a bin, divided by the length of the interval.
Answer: -1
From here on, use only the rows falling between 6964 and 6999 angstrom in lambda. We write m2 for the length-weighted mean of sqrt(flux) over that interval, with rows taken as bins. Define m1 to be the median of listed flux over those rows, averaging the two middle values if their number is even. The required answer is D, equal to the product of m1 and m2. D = 1047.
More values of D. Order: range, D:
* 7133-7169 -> 996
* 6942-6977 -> 1066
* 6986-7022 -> 1033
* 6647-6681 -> 1137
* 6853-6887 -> 1084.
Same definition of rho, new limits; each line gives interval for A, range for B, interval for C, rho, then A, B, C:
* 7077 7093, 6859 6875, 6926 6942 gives -7.33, 1619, 1697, 104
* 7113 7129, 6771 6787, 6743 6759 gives -7.35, 1607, 1723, 107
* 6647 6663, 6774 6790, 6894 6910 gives -7.35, 1757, 1727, 106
